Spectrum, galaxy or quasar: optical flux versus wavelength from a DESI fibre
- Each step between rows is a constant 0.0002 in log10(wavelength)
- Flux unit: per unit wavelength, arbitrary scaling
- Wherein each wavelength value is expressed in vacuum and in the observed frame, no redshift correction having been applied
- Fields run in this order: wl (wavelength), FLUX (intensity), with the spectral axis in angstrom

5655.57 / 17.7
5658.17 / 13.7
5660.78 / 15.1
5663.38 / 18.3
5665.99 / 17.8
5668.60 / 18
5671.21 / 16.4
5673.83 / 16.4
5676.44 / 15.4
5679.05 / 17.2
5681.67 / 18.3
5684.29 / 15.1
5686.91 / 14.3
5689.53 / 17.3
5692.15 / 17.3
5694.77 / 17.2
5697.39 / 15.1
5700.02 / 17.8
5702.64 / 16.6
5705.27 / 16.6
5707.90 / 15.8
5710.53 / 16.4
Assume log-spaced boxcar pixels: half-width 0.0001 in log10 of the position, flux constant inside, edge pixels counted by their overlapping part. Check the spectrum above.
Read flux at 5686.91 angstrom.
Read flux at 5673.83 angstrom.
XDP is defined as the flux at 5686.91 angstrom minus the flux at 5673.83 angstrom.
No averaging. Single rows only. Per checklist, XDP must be -2.1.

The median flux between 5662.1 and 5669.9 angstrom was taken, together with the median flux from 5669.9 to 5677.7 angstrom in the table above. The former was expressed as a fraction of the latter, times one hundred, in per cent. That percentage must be 110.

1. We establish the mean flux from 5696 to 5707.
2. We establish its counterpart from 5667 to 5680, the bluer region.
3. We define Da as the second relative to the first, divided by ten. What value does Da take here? 0.101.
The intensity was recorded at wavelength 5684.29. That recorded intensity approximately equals 15.1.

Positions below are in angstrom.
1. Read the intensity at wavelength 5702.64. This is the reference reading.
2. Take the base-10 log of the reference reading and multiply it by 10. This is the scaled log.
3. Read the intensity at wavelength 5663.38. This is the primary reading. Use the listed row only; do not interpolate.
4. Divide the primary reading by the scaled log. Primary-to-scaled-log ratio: 1.50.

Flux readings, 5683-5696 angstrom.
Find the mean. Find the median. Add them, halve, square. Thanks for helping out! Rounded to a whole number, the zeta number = 280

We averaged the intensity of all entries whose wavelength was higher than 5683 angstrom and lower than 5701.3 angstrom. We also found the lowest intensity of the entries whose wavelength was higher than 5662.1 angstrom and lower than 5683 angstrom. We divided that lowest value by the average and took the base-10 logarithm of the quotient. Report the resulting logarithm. -0.025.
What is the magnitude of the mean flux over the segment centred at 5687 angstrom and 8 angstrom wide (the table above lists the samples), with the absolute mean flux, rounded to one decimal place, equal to 15.6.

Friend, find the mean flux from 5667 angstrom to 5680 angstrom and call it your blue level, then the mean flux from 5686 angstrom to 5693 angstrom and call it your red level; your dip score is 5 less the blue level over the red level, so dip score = 3.98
